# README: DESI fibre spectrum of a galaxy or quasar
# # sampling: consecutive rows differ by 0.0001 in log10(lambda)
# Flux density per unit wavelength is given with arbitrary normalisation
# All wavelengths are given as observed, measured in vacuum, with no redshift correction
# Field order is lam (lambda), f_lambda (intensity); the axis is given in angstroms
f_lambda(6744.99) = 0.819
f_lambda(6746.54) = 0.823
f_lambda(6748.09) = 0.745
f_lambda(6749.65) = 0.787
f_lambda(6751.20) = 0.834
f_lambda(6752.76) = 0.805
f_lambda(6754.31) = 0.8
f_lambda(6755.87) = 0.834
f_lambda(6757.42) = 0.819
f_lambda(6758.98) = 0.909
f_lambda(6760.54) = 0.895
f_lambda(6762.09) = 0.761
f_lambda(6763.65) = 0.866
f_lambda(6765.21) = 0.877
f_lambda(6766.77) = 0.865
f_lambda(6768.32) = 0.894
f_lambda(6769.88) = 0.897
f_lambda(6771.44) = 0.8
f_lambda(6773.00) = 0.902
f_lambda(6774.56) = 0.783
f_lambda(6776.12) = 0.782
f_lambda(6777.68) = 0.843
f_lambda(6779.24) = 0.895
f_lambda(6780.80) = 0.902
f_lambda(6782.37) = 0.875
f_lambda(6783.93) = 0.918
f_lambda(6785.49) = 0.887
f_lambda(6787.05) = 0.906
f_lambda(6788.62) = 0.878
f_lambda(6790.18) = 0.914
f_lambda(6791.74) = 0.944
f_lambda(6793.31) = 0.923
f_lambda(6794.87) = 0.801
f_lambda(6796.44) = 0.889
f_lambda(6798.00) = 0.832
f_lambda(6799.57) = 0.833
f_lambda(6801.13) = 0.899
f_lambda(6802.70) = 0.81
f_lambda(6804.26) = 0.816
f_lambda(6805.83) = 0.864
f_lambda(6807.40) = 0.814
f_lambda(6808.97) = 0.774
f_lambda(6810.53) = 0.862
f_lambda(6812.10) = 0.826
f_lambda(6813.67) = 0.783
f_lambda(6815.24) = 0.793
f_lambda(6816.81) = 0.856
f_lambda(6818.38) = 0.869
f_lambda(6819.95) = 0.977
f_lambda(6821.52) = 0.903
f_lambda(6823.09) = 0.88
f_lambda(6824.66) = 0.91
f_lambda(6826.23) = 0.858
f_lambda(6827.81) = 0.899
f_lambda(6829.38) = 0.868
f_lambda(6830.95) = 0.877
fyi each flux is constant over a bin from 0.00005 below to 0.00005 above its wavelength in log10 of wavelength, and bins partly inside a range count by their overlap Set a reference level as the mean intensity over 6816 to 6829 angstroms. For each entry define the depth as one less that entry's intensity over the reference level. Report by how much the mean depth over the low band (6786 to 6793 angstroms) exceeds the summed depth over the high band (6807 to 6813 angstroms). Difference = -0.35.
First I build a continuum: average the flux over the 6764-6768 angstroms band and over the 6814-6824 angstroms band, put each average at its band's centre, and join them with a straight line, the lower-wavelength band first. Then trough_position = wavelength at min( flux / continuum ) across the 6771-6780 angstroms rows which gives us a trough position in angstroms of 6776.12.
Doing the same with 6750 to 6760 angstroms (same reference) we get 6754.31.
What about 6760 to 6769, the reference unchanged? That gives 6762.09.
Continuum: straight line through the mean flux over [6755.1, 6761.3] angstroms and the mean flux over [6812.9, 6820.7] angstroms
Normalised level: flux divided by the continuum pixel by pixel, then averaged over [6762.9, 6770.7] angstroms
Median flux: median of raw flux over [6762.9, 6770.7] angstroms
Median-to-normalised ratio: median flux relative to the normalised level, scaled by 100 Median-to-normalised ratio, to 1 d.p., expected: 86.0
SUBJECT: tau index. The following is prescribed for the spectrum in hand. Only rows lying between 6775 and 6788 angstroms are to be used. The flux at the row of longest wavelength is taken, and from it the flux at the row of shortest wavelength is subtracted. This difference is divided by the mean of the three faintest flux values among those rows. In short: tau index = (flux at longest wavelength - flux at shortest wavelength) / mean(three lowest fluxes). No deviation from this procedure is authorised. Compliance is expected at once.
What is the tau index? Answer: 0.15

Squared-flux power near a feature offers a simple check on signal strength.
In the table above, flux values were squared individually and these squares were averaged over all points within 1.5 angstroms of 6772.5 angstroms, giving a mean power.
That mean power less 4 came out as -3.27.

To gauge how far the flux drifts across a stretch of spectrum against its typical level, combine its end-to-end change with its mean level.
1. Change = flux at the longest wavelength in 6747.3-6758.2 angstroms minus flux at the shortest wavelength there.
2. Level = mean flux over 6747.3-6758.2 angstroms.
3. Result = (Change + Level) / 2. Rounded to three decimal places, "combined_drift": 0.439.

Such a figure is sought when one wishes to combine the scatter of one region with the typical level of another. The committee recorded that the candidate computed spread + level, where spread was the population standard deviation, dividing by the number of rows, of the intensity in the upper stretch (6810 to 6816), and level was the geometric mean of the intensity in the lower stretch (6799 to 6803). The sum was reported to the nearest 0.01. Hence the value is 0.88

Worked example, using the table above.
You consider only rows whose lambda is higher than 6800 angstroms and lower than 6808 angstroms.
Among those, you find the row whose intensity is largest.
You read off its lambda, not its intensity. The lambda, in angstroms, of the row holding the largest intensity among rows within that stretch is 6801.13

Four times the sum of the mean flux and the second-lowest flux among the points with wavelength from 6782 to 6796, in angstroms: 7.1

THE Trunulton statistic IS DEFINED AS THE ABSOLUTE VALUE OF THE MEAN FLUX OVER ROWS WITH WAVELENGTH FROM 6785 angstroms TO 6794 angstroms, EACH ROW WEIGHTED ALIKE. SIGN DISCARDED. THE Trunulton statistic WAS 0.909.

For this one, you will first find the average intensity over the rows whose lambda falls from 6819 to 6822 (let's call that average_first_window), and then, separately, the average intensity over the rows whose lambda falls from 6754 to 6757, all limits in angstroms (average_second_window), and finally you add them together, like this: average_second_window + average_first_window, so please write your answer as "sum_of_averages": 1.76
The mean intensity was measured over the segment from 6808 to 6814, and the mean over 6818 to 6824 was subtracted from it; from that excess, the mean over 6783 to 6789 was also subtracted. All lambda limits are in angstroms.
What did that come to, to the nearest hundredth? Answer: -0.99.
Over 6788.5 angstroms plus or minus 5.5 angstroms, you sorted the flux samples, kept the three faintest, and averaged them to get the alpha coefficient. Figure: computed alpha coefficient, 0.89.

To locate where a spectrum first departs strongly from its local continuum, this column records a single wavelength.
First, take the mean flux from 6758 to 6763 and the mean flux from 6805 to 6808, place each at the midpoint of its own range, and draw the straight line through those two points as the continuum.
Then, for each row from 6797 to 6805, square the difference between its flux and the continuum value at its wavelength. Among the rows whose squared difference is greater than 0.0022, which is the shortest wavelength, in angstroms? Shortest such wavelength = 6801.13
